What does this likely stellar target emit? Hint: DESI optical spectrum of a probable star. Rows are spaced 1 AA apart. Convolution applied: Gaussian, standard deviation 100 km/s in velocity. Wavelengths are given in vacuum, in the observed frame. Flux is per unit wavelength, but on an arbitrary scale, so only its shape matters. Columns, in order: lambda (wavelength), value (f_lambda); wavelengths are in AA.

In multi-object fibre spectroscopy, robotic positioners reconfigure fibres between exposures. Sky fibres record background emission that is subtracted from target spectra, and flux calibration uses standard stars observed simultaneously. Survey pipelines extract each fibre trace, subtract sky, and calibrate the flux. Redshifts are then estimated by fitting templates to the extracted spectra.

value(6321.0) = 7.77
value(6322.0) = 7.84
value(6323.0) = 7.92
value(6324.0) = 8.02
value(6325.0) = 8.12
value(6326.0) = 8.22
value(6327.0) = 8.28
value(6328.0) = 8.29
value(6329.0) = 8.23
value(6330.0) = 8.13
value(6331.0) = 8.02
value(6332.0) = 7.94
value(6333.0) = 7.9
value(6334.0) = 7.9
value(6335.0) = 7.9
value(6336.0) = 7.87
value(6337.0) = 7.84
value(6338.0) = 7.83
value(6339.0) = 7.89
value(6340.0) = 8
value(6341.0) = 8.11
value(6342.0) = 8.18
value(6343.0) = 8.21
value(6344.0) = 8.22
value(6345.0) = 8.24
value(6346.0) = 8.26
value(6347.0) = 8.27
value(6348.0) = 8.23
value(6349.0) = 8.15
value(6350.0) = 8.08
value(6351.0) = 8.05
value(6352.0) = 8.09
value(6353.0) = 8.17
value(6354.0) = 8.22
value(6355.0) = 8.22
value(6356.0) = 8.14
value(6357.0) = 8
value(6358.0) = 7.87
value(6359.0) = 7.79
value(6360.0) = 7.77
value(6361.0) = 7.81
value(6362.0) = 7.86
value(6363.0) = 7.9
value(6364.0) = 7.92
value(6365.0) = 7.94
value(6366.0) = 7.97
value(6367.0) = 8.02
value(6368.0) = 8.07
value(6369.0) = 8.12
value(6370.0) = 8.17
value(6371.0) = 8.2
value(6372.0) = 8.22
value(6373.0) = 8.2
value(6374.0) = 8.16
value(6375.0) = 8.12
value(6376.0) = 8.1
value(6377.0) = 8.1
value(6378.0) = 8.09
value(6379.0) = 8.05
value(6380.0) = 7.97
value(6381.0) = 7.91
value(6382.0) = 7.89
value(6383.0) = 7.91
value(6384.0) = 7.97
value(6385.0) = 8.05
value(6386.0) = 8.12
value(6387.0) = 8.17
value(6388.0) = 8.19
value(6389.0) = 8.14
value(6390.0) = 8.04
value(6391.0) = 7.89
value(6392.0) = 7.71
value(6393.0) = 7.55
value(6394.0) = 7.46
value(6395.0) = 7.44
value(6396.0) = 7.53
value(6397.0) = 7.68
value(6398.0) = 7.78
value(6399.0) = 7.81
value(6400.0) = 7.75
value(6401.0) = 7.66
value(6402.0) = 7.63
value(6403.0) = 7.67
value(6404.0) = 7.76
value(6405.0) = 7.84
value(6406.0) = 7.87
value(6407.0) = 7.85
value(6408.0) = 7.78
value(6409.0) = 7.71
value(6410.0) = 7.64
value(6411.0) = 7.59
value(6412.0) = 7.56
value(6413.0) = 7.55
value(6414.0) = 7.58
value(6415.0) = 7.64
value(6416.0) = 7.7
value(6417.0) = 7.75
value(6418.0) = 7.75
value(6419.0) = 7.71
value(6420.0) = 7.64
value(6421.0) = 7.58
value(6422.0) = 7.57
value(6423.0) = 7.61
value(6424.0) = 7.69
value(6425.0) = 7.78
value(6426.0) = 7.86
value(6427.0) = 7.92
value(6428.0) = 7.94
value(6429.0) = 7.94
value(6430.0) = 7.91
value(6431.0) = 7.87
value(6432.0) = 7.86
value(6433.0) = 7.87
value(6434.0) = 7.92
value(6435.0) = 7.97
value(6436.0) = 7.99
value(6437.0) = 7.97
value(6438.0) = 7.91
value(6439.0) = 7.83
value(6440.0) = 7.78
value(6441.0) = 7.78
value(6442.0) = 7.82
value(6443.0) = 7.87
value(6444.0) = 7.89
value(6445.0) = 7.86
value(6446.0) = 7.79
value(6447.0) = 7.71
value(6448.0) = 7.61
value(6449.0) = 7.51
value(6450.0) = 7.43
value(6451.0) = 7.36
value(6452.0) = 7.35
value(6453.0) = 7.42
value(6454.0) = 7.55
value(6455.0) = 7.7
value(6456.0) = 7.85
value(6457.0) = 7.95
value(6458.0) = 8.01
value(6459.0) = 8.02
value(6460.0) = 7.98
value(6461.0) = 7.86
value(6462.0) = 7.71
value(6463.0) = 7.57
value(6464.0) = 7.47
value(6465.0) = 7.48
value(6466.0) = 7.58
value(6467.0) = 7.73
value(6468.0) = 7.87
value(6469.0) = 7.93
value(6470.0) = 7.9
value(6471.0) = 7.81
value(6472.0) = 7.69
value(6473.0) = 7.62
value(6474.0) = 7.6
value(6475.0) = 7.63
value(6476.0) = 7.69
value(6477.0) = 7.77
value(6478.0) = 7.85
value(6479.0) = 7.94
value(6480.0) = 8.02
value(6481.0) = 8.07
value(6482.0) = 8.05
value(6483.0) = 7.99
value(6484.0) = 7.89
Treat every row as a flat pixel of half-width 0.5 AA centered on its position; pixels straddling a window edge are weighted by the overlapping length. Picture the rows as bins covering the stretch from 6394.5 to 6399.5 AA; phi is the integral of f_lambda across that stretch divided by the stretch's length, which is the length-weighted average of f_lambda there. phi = 7.65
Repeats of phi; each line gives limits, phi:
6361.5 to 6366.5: 7.92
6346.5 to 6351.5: 8.16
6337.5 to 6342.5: 8.00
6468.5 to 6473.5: 7.79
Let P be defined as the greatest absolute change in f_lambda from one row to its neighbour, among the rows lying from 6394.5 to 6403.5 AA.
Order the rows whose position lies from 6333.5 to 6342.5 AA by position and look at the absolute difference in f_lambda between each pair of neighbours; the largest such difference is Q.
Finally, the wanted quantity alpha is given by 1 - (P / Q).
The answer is -0.36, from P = 0.15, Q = 0.11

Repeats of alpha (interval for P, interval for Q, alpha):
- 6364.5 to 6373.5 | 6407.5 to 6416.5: 0.29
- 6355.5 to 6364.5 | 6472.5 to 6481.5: -0.56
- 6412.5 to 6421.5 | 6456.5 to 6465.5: 0.53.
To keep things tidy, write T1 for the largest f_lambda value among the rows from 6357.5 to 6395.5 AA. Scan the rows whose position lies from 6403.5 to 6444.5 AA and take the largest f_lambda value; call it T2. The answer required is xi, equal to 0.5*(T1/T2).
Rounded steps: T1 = 8.22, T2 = 7.99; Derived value 0.514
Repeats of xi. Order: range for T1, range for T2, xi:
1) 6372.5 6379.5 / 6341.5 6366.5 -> 0.496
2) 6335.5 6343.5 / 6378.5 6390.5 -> 0.501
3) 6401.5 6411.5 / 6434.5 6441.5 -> 0.492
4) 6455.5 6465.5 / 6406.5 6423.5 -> 0.511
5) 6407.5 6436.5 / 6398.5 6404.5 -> 0.512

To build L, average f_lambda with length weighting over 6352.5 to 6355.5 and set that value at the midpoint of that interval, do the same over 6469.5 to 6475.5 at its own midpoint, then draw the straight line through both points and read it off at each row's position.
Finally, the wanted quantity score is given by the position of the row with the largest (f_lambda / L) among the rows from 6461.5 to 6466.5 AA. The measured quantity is 6462.0 AA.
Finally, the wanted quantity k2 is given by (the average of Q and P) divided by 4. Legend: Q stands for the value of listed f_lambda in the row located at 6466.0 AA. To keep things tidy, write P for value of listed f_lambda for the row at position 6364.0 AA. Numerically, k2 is 1.94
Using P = 7.92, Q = 7.58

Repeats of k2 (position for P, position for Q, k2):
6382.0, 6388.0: 2.01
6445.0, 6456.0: 1.96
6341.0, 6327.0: 2.05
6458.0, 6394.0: 1.93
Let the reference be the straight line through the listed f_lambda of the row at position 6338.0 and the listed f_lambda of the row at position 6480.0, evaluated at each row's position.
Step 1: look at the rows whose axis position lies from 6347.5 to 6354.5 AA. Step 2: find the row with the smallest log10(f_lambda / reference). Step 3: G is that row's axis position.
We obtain 6351.0 AA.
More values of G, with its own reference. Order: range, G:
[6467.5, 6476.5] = 6474.0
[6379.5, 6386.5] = 6382.0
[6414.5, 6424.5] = 6422.0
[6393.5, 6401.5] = 6395.0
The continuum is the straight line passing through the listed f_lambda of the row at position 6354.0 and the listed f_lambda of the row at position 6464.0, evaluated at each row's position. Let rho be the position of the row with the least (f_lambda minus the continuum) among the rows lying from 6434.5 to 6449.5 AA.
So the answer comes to 6449.0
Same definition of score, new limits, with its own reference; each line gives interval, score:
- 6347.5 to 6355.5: 6355.0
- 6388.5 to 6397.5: 6389.0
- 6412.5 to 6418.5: 6418.0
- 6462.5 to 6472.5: 6469.0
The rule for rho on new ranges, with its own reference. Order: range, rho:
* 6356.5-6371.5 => 6360.0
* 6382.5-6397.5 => 6395.0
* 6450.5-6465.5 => 6452.0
